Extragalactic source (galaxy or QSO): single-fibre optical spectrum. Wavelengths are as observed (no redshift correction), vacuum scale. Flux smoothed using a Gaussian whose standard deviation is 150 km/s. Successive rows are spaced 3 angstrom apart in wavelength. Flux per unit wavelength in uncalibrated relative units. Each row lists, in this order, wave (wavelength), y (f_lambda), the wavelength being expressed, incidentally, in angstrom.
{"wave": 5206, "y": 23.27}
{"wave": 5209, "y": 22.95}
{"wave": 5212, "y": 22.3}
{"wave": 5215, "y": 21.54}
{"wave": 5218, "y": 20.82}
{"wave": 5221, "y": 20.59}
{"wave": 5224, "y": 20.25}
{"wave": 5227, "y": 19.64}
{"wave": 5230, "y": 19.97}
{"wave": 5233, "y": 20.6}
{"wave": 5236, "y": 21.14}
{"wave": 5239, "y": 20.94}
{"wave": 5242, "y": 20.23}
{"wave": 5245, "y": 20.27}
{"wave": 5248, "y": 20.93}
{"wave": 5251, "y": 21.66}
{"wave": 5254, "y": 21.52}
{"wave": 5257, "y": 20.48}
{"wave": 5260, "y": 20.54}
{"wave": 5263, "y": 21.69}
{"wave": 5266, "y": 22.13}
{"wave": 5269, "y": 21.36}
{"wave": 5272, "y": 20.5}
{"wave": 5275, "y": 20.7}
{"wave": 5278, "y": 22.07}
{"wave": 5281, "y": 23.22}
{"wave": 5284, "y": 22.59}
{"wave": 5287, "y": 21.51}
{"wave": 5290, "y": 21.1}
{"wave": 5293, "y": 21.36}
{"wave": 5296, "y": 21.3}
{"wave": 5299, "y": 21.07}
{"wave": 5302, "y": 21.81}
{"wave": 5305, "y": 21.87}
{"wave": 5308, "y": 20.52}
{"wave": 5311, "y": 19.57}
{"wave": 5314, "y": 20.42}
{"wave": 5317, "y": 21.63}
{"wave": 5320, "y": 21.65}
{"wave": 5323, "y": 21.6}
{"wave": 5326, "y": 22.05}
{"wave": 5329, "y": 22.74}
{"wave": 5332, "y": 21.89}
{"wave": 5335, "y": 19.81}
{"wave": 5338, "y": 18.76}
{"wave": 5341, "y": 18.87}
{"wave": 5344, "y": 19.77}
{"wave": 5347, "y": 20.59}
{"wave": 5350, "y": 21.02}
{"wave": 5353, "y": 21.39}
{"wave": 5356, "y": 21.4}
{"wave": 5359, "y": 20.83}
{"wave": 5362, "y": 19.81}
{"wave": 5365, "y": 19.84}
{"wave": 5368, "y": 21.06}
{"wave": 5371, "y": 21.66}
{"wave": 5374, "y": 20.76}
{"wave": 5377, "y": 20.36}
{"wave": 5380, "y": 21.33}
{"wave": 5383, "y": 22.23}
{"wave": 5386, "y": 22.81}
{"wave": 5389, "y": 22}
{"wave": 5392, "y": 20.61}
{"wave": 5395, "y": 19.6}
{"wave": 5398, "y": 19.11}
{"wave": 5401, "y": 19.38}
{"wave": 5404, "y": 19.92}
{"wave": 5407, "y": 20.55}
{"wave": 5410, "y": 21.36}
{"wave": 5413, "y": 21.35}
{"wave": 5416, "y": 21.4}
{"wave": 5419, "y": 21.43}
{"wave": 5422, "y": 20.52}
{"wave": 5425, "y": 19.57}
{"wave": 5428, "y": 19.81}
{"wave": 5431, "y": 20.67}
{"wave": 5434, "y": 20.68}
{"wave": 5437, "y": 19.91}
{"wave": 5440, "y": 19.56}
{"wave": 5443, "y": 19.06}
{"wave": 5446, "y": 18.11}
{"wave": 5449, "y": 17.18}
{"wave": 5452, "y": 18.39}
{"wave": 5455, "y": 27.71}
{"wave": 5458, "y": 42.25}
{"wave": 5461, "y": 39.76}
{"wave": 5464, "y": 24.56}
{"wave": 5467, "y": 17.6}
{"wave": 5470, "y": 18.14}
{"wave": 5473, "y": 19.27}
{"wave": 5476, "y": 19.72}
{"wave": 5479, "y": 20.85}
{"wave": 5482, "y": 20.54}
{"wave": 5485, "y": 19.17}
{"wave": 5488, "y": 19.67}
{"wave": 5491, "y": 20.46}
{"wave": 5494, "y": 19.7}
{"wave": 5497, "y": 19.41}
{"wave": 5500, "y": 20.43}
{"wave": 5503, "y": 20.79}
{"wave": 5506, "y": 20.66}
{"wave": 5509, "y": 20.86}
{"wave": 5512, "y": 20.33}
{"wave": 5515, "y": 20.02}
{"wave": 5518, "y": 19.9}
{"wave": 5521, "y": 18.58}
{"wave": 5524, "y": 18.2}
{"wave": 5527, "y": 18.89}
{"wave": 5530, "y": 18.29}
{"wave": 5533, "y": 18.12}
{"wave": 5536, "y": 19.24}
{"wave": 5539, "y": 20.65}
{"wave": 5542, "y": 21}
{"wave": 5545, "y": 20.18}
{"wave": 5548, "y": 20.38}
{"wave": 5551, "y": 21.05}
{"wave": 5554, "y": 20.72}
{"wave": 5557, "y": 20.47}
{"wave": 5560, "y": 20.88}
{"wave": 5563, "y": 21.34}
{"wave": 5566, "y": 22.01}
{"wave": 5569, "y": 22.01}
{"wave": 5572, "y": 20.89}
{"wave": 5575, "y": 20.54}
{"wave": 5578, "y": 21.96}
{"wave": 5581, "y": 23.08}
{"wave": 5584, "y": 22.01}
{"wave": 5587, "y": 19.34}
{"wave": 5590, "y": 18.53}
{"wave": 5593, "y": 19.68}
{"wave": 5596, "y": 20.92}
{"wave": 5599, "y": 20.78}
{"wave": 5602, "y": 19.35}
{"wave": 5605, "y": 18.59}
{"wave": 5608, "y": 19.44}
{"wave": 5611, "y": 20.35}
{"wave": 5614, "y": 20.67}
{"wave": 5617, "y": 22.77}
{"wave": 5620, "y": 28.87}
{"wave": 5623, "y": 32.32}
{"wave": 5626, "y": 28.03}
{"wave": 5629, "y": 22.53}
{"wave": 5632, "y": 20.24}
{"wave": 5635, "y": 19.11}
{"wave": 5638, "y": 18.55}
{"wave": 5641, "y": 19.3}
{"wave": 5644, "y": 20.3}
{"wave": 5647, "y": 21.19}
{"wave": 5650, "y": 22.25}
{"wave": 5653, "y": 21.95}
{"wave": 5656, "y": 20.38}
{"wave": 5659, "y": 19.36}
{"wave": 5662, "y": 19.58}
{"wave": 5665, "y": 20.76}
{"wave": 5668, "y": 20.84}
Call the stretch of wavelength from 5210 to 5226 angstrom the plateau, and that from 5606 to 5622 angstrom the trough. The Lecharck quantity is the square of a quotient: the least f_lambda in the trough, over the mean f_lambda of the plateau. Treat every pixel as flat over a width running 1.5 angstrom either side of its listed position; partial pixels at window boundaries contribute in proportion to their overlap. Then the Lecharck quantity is 0.85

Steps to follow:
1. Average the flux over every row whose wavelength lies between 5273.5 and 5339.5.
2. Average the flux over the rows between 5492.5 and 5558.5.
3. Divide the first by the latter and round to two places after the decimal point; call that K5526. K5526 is 1.07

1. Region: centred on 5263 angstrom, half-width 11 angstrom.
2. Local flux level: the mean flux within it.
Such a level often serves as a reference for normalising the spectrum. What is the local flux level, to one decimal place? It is 21.2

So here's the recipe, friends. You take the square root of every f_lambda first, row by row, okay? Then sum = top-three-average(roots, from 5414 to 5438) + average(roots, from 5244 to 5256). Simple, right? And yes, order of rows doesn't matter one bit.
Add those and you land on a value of 9.2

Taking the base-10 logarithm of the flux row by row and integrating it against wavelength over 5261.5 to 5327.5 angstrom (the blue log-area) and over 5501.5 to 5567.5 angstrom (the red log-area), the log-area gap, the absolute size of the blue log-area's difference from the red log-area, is 1.9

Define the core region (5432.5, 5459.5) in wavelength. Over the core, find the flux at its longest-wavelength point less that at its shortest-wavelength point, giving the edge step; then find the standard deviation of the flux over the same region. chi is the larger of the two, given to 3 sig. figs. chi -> 21.6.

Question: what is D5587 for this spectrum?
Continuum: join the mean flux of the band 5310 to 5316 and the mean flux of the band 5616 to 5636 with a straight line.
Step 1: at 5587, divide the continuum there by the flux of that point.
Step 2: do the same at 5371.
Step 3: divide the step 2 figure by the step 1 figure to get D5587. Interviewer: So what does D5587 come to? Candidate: 0.77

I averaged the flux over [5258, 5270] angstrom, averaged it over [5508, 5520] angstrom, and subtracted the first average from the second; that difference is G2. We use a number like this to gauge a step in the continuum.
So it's -1.2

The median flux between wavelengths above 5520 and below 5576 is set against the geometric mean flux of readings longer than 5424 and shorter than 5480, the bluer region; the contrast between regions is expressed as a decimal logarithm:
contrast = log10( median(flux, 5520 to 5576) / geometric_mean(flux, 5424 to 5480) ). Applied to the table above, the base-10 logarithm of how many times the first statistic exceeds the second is -0.019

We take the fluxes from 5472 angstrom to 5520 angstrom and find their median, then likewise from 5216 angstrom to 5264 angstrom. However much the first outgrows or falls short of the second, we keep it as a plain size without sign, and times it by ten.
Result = 4.2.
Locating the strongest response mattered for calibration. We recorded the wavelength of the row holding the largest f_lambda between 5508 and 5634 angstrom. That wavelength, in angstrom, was 5623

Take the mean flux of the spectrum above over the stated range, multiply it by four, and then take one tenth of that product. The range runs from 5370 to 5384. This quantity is 8.5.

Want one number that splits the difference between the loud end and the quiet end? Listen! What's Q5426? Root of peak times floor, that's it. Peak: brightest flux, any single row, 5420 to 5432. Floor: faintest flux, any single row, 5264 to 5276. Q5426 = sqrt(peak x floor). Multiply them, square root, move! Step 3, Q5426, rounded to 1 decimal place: 20.6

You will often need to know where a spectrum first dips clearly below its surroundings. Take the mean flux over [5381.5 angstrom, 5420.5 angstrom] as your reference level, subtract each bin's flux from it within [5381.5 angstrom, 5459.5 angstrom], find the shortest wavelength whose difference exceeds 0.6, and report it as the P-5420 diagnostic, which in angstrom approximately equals 5395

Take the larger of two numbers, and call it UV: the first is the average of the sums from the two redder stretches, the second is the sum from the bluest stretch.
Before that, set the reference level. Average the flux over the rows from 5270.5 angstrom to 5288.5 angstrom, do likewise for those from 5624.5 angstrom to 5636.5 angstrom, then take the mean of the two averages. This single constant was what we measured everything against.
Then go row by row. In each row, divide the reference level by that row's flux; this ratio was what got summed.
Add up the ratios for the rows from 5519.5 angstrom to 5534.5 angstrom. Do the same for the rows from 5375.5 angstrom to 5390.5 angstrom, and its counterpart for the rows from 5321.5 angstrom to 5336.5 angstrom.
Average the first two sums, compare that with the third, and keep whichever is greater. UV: 5.55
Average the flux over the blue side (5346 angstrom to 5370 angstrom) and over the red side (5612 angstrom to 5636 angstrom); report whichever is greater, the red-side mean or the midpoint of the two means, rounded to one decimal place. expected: 24.3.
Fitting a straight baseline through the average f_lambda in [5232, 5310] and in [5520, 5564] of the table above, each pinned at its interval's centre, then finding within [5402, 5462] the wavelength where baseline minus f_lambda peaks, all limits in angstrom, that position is 5449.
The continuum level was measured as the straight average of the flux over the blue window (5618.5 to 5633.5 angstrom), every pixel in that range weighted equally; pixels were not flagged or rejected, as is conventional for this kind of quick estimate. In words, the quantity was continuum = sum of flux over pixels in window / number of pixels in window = 26.4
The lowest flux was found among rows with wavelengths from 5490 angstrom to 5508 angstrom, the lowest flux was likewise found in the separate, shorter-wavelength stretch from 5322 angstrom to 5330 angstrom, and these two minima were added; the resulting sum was 41.0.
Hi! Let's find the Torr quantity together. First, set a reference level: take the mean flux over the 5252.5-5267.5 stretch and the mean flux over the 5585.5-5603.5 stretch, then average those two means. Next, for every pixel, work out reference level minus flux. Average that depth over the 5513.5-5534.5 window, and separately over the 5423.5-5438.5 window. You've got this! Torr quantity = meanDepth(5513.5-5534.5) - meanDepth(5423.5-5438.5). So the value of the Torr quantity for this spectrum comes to 1.3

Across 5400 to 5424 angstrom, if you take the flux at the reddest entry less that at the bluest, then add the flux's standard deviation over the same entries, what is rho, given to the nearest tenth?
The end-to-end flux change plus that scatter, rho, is 1.9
